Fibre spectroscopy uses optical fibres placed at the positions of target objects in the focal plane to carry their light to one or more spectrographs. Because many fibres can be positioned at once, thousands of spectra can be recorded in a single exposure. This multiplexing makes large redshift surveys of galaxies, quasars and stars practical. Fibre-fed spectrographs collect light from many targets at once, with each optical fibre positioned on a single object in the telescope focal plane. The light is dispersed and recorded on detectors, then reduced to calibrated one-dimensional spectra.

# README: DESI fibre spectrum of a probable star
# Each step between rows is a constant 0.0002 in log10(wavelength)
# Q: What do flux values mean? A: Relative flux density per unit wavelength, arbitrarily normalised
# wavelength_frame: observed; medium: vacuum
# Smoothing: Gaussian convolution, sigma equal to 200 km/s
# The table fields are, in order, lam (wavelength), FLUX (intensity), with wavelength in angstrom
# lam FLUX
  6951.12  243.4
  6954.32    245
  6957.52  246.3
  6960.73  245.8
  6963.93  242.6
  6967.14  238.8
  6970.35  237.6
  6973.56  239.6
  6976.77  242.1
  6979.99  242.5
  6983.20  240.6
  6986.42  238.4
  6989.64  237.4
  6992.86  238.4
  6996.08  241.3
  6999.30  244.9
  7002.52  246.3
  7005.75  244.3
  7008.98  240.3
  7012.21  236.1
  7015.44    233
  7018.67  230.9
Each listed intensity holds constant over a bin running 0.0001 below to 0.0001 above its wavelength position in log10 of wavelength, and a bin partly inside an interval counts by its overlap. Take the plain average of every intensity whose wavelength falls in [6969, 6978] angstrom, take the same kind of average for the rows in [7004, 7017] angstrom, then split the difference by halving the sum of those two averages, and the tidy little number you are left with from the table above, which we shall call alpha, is 239.1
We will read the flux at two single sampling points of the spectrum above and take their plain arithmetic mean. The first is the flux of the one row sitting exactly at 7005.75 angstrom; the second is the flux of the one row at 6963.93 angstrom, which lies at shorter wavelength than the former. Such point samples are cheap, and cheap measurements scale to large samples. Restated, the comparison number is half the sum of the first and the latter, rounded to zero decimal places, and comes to 243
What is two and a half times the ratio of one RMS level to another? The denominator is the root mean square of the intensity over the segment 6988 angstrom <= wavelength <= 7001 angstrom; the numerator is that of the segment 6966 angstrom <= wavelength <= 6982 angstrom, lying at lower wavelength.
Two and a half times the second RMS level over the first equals 2.496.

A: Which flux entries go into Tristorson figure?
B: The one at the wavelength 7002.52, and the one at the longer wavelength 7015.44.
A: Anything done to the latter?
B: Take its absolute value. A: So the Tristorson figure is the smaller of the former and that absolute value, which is 233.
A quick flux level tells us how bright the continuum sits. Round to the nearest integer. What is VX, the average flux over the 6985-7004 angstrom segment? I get 241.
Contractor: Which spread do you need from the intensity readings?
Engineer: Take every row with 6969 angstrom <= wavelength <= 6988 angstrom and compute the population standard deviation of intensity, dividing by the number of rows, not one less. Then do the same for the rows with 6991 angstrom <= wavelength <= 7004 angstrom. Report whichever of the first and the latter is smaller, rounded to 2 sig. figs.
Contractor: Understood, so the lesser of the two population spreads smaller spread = 1.8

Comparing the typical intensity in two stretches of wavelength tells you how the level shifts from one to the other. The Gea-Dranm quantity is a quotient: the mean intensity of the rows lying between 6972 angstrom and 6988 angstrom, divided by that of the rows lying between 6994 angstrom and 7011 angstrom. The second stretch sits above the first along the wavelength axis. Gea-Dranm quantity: 0.99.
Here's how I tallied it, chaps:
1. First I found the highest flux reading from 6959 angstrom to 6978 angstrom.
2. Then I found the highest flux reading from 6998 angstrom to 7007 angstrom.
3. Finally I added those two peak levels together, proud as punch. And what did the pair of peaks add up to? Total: 492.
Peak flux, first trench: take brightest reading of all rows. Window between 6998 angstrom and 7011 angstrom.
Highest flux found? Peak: 246.3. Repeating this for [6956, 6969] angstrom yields 246.3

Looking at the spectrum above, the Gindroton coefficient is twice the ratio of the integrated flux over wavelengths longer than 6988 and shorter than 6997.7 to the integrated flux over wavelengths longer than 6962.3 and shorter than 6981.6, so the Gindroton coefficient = 1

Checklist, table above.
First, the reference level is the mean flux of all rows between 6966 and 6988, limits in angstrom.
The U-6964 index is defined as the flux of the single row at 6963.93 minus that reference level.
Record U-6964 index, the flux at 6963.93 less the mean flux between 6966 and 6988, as 2.7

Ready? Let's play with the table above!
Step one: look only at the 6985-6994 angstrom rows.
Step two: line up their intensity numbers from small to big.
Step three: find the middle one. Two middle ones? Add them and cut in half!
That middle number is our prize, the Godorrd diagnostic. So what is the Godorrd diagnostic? 238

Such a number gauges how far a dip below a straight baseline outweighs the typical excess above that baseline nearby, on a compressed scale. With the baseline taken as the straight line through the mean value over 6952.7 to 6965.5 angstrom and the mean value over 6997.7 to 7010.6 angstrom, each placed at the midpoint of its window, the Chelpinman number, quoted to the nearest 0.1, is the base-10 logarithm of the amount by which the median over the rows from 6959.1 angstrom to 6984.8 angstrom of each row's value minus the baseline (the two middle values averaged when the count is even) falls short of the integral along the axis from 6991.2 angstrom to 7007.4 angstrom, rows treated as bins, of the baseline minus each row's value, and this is 1.3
